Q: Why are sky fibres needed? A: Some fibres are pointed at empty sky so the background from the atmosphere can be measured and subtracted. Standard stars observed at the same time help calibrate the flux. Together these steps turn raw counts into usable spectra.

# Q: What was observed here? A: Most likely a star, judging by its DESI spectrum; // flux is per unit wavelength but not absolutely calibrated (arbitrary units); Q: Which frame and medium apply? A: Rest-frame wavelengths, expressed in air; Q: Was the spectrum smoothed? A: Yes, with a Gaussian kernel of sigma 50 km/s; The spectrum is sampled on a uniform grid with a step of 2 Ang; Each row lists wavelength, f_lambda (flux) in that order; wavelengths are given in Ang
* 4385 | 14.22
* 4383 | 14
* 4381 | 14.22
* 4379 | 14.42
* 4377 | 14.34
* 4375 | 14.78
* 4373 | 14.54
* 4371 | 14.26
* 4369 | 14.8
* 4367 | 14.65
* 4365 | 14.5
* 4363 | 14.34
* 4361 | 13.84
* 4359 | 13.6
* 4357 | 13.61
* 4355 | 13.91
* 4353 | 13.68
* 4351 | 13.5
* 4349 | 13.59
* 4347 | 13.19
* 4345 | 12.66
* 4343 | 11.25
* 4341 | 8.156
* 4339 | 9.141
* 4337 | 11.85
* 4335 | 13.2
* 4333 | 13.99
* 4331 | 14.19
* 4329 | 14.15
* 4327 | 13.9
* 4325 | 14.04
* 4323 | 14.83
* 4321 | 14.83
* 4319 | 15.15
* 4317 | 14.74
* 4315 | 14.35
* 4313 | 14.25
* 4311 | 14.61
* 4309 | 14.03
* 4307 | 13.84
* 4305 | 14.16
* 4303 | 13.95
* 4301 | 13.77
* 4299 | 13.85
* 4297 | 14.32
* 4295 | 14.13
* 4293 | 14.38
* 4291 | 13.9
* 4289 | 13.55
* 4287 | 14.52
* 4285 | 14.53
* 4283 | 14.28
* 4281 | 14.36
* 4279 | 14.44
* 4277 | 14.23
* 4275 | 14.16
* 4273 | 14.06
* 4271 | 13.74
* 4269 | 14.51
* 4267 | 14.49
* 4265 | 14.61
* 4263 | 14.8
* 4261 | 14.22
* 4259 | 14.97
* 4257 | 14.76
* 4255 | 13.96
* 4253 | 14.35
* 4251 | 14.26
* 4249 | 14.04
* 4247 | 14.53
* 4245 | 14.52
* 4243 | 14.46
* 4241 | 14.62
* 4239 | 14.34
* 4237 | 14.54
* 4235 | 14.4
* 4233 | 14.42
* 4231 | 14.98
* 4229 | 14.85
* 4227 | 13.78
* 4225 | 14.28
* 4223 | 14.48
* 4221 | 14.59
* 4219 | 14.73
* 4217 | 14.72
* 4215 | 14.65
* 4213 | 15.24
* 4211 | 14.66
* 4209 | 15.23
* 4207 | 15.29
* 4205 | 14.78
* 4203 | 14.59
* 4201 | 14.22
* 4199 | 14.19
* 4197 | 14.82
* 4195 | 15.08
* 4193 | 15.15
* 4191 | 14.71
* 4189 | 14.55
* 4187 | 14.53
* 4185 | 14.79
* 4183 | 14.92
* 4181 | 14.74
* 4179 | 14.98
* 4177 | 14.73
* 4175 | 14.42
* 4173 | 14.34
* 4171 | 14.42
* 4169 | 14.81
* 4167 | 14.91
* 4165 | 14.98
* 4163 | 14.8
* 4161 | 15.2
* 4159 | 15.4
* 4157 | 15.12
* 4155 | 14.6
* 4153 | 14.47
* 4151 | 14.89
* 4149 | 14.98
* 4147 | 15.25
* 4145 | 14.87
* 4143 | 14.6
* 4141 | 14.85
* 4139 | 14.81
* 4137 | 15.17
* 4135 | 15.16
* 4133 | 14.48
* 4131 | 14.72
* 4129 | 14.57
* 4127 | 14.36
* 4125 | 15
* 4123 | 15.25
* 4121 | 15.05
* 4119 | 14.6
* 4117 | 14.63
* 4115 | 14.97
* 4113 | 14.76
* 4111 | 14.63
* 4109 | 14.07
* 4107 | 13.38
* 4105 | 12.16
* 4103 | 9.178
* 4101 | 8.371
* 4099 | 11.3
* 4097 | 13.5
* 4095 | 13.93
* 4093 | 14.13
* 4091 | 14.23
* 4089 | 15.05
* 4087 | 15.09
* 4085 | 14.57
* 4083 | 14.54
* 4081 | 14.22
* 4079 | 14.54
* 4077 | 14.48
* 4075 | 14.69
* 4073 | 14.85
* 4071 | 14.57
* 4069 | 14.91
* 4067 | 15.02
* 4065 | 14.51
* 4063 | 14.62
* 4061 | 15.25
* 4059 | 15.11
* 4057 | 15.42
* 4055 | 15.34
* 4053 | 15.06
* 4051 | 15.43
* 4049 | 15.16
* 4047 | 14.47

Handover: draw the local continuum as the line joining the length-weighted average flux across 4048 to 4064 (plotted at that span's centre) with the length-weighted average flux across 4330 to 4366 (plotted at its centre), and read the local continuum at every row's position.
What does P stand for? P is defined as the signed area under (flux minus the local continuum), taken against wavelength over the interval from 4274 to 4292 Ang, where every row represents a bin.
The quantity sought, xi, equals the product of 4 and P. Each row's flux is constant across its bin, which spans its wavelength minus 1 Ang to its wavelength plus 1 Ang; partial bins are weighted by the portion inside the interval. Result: 59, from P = 15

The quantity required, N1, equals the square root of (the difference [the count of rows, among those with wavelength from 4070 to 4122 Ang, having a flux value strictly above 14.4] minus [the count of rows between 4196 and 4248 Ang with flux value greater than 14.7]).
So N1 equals 2.4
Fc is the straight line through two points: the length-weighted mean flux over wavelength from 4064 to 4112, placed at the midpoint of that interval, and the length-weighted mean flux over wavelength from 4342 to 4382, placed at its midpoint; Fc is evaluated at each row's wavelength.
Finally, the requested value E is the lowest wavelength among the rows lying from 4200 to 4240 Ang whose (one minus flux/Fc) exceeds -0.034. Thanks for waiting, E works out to 4201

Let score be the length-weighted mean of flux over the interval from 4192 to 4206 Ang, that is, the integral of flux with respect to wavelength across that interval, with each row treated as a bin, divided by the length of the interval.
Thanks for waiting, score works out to 14.7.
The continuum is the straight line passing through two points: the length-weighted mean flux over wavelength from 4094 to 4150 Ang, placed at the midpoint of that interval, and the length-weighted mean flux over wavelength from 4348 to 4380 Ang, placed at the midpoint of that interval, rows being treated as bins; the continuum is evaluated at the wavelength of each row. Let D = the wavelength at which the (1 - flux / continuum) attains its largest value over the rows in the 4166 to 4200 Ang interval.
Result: 4199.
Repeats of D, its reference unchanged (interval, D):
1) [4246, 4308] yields 4289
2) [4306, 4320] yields 4307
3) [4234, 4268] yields 4255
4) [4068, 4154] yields 4101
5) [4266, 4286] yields 4271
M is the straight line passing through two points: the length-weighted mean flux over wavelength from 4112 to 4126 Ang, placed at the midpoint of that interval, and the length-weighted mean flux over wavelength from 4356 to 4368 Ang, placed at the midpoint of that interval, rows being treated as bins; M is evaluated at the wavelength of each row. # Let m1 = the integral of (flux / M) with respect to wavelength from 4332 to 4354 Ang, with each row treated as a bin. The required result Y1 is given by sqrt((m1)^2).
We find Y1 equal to 19.0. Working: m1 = 19.0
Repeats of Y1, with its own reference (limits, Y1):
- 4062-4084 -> 21.4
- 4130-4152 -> 22.1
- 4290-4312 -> 21.7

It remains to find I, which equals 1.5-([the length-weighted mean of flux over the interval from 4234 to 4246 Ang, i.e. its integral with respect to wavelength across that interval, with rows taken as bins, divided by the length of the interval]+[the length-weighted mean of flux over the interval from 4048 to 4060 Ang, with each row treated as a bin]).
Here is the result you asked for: -28.2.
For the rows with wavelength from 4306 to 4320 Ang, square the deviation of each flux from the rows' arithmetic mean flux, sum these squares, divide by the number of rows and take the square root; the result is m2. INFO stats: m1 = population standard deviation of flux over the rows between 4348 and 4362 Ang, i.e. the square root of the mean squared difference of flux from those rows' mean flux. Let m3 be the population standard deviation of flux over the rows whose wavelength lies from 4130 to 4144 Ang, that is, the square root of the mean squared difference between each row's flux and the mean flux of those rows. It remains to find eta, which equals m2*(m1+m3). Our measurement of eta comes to 0.2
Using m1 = 0.14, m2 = 0.41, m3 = 0.24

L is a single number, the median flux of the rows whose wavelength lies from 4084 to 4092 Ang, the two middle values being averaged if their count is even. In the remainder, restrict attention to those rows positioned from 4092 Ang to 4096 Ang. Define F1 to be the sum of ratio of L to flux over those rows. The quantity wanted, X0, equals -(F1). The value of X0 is -2.11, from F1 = 2.11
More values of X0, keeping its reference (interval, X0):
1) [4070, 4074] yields -2.01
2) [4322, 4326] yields -2.05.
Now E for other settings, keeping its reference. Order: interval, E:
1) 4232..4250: 4249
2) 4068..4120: 4093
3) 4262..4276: 4271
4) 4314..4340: 4325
